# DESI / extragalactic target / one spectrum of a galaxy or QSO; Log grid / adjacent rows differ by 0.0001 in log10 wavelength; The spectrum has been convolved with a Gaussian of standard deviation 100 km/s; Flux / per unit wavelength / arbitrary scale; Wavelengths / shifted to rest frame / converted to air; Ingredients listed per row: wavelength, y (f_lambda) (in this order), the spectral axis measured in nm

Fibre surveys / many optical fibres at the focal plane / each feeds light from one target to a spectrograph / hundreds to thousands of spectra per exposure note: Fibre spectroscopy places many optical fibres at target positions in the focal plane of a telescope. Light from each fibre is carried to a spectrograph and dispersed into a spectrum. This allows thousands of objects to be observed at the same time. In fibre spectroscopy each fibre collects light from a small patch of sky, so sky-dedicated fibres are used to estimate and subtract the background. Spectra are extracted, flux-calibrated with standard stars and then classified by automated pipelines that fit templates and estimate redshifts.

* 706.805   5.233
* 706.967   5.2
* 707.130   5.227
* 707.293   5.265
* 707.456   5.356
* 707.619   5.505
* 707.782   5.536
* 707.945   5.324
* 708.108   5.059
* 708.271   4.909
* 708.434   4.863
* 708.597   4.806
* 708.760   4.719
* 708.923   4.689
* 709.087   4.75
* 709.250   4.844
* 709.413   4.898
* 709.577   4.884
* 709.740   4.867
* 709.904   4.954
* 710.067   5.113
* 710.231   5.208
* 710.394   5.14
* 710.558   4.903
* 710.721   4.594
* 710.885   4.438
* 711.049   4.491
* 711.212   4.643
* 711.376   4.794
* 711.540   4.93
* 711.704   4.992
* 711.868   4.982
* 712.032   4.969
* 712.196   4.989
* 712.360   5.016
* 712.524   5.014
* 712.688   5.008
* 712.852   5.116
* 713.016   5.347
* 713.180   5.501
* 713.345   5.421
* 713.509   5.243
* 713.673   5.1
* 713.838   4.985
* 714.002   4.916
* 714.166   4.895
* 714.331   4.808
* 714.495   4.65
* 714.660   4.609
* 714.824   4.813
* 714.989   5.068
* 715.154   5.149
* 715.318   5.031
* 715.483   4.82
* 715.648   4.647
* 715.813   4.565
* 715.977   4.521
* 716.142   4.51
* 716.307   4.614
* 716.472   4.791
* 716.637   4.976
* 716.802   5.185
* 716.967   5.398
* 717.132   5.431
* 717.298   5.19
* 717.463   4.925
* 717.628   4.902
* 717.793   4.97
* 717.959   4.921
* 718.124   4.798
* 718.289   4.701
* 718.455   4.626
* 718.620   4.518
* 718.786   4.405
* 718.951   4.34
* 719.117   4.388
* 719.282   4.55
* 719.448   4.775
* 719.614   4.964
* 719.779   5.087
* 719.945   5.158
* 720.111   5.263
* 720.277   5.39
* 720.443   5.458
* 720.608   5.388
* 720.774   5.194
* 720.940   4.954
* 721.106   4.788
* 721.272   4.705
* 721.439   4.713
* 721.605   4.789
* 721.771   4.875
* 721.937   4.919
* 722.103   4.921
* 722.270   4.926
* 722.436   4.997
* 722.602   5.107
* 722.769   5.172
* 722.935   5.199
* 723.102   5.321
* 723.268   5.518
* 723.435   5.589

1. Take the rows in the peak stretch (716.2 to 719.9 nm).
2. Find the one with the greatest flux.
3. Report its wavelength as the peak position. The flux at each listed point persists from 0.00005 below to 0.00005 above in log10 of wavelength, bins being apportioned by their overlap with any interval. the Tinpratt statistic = 717.132 nm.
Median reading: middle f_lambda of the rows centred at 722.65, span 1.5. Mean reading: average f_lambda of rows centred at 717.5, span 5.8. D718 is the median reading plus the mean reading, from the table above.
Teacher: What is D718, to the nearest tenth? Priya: 10.0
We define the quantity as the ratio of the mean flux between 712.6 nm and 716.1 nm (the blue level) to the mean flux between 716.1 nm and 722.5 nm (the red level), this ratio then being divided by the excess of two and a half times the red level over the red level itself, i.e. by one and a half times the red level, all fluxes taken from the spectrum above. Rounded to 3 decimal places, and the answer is 0.137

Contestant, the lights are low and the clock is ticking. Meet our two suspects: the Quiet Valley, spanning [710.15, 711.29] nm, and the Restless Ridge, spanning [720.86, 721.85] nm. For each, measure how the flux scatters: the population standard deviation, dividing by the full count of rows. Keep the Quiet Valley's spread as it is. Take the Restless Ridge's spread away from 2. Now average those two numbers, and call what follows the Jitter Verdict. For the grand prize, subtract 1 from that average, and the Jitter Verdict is 0.10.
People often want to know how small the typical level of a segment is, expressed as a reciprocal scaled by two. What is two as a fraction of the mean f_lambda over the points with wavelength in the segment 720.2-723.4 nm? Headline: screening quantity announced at 0.394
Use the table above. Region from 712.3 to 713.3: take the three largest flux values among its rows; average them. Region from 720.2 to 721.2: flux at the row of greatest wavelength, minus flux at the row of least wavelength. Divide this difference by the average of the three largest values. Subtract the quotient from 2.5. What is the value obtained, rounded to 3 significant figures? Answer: 2.61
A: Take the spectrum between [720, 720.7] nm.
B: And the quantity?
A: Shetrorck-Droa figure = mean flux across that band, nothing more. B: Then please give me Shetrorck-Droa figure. 5.37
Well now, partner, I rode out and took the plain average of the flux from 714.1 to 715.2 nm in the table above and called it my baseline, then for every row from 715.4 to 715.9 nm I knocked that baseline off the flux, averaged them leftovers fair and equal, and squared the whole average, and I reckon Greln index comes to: 0.03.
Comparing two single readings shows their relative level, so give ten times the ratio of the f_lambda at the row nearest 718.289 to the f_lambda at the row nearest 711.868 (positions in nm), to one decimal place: 9.4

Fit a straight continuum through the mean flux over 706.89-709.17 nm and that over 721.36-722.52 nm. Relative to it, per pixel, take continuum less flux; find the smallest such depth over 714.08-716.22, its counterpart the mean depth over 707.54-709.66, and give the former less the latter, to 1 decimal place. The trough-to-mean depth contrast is -0.3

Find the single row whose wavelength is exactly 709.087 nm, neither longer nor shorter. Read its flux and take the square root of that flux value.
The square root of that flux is 2.179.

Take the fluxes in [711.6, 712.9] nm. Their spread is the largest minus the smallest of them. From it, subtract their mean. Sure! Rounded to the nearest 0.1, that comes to -4.9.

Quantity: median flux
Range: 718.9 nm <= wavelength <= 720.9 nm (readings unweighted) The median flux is 5.12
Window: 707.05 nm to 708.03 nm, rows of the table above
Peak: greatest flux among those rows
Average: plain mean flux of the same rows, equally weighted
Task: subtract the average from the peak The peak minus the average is 0.17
